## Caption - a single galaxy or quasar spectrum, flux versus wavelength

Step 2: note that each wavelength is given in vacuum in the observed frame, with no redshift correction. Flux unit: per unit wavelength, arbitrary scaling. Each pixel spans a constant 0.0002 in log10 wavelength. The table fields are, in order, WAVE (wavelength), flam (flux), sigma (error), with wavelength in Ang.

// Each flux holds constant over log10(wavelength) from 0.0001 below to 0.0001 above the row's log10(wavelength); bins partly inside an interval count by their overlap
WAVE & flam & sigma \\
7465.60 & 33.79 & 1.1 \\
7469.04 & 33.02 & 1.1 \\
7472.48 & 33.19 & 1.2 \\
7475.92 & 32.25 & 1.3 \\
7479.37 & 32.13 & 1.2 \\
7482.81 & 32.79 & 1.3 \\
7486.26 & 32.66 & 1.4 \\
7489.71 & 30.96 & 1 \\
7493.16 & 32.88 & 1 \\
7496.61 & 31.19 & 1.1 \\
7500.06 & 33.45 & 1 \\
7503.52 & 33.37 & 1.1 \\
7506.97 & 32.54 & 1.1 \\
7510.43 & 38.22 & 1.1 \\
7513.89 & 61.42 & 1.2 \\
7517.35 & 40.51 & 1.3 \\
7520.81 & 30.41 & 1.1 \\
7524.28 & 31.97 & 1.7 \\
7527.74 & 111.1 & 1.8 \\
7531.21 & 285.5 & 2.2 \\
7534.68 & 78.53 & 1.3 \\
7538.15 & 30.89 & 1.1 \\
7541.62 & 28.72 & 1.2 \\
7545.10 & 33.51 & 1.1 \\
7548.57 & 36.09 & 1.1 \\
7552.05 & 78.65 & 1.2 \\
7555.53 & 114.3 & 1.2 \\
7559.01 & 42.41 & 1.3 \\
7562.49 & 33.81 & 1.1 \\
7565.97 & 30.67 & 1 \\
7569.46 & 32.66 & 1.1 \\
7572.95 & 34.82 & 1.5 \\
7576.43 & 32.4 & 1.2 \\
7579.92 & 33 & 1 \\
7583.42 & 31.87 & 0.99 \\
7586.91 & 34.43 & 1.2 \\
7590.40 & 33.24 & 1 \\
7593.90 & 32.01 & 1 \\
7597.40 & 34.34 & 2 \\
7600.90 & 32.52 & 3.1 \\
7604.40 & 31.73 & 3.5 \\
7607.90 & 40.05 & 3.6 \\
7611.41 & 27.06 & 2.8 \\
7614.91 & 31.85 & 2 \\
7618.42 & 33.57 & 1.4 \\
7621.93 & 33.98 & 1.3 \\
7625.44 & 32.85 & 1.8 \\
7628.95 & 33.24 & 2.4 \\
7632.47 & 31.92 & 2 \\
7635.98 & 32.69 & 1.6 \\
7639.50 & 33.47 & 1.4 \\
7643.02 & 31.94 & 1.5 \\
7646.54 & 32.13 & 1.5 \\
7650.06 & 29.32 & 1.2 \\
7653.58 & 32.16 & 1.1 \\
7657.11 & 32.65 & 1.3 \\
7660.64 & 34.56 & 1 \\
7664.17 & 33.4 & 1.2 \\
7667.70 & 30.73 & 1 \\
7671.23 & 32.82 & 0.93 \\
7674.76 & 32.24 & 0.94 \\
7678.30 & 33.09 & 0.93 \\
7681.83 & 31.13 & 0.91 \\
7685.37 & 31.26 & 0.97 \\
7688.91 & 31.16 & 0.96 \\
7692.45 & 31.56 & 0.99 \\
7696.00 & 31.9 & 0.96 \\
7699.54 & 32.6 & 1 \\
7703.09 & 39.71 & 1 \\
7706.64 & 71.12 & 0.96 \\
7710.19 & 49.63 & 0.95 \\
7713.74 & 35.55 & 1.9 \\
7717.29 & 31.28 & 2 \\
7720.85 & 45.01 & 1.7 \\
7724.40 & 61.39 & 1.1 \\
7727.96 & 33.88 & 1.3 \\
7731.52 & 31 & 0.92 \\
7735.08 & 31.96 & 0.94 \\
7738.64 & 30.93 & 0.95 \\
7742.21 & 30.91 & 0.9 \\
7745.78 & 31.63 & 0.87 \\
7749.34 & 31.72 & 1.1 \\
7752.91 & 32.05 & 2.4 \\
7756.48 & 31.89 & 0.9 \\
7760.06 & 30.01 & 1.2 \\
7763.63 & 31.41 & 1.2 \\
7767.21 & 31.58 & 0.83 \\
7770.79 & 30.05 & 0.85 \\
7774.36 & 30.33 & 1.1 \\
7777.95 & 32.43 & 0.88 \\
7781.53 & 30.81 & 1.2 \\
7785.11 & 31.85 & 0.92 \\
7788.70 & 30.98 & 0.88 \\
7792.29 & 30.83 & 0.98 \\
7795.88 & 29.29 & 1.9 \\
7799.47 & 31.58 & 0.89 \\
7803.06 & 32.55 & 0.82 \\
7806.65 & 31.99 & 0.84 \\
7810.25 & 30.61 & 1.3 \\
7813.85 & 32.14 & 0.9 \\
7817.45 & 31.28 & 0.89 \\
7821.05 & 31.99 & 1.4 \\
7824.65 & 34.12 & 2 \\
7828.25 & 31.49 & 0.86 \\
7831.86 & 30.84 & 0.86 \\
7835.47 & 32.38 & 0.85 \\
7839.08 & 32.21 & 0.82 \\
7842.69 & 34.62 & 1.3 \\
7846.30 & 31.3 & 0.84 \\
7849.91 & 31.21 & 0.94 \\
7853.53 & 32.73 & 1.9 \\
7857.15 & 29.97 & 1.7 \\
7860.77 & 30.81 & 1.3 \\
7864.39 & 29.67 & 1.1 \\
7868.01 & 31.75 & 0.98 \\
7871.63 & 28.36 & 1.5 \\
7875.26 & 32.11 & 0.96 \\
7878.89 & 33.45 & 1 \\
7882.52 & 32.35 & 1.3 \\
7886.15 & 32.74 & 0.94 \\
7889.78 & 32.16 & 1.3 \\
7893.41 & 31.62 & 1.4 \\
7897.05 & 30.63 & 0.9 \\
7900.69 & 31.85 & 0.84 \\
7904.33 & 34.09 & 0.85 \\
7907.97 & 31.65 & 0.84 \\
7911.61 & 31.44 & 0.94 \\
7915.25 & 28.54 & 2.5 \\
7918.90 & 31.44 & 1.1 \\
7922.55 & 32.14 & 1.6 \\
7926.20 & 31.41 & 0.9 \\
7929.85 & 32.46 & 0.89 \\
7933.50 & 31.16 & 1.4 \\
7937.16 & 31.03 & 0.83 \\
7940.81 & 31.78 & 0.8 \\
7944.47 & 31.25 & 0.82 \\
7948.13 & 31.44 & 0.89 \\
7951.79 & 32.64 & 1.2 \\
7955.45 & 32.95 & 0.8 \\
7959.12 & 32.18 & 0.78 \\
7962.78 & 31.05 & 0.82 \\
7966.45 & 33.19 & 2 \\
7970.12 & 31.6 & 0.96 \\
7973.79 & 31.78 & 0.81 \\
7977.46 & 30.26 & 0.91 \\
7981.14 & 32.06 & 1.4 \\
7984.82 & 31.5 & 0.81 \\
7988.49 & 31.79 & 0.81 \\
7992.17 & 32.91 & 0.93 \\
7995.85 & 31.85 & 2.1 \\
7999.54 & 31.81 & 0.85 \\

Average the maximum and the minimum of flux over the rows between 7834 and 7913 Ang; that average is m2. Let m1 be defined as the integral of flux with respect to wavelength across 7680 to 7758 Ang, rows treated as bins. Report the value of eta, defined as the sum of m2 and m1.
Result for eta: 2902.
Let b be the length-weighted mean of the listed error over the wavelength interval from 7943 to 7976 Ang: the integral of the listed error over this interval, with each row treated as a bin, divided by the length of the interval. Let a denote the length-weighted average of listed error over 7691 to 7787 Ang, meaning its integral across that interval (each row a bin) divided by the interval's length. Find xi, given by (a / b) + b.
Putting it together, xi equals 2.15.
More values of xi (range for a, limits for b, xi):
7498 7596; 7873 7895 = 2.21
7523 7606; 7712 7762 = 2.41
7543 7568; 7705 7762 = 2.17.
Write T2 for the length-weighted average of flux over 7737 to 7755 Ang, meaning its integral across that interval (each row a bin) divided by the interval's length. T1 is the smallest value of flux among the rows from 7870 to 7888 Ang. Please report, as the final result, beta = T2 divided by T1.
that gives 1.11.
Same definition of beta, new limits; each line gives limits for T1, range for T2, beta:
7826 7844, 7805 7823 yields 1.03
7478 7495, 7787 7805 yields 1.00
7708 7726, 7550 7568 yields 1.89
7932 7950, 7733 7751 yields 1.01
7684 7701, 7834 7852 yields 1.04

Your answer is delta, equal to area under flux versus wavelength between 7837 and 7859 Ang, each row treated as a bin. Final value 704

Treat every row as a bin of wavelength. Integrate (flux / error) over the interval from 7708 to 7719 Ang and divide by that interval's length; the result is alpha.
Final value 31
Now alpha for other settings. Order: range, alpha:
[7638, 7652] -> 23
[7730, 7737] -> 34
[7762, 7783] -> 32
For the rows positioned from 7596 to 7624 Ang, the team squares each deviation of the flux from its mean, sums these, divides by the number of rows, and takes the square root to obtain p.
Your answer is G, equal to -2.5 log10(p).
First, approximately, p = 3.4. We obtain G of -1.3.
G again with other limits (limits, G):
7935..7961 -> 0.4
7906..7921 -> -0.3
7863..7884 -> -0.6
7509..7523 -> -2.6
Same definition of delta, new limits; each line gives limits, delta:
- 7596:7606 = 328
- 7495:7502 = 227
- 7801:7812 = 349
